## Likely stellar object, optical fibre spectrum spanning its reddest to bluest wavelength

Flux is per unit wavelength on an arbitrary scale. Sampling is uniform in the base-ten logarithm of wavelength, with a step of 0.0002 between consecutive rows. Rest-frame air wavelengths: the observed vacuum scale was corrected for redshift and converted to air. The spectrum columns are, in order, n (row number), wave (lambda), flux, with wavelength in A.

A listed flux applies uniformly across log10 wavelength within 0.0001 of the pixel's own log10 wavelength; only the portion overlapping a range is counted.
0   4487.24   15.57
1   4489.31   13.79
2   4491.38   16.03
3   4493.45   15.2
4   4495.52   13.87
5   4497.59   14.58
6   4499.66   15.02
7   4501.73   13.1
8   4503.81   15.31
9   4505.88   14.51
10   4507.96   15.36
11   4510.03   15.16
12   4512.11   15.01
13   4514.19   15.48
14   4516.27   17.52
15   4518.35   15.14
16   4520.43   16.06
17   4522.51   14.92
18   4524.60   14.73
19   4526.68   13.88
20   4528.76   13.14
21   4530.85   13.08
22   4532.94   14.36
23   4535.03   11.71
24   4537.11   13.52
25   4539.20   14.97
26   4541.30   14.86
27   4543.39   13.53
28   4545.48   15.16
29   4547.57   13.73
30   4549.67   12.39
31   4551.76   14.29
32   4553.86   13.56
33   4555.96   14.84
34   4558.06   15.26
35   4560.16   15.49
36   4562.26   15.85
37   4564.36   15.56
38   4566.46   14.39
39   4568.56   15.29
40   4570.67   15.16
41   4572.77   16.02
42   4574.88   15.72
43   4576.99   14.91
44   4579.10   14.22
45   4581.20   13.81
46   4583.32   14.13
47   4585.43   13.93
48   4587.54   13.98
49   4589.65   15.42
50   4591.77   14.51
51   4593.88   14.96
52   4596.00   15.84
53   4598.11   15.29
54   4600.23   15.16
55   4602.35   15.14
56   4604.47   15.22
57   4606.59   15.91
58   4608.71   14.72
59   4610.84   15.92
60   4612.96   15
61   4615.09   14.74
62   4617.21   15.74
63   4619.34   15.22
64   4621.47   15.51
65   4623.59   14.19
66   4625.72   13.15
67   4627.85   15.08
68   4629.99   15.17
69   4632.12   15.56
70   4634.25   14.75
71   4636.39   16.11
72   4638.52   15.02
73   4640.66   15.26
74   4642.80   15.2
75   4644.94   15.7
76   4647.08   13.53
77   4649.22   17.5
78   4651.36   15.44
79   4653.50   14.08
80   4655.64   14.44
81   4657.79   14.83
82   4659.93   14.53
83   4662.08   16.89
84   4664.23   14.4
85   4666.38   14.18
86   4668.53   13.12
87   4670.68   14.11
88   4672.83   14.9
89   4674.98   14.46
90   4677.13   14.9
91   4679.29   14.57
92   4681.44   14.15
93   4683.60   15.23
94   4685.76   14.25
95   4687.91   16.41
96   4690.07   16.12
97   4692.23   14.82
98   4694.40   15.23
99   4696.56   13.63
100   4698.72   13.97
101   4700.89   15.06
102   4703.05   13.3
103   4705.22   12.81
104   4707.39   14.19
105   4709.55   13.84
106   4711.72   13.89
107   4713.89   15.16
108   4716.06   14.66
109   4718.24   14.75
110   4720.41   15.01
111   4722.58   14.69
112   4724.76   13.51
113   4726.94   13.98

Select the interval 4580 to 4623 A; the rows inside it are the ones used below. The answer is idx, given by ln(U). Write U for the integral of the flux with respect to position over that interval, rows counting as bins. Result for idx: 6.5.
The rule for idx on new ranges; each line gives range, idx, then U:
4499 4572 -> 7.0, 1067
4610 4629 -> 5.6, 284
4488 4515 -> 6.0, 400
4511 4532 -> 5.7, 313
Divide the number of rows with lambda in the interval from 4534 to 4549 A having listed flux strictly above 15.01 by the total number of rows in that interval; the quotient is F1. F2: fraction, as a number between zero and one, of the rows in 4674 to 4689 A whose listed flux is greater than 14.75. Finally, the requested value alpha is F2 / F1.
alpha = 3.00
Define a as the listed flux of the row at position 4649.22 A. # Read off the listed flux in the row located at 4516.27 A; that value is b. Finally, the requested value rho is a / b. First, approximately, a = 17.5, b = 17.52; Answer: 1.00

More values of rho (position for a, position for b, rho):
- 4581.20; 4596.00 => 0.87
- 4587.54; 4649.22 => 0.80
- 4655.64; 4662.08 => 0.85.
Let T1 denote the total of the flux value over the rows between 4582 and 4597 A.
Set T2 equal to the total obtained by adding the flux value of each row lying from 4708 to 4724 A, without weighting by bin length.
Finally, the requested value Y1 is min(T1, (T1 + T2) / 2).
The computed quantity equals 102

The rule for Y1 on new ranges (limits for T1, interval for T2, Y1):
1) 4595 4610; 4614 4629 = 105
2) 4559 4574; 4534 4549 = 103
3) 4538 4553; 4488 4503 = 99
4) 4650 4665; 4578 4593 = 102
